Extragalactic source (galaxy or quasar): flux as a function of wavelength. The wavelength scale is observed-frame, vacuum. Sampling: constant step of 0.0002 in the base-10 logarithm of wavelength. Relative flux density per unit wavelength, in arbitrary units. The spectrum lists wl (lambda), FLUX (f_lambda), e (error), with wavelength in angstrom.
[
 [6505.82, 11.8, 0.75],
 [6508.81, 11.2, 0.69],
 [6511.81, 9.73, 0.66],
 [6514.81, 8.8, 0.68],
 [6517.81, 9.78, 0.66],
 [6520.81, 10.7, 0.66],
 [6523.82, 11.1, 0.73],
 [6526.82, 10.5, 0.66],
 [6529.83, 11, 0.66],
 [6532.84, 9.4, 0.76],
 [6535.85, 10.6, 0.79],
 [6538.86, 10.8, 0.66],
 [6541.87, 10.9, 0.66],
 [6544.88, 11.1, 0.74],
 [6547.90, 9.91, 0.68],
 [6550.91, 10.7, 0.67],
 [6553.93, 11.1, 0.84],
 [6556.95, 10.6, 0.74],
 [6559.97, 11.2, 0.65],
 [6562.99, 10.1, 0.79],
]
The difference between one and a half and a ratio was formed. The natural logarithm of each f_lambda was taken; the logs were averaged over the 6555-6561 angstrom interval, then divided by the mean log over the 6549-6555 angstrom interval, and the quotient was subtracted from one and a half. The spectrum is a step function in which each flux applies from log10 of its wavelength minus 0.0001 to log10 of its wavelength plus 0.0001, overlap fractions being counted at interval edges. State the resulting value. 0.50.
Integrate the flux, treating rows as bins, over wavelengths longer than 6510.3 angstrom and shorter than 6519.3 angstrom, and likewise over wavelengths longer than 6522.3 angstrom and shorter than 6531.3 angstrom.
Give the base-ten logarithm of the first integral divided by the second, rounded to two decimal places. -0.06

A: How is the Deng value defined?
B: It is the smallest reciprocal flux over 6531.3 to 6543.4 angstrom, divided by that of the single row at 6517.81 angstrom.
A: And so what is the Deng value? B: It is 0.90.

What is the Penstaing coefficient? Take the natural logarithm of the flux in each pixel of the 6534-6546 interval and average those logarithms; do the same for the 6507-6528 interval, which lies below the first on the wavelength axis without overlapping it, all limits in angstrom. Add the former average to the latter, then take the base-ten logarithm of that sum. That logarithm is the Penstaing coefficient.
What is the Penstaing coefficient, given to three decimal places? 0.673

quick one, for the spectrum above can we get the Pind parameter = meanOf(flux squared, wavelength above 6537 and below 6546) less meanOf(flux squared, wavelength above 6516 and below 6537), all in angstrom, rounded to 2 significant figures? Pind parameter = 10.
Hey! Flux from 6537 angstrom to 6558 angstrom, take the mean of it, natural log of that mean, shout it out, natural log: 2.37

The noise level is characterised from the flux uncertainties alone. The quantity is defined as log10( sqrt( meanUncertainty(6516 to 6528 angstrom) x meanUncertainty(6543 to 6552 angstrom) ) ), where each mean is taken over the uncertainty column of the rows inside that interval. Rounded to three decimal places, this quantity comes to -0.163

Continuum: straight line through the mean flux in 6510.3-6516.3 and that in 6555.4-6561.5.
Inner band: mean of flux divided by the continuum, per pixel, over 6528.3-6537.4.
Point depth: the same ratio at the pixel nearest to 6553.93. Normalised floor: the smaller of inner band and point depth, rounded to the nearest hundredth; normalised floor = 1.03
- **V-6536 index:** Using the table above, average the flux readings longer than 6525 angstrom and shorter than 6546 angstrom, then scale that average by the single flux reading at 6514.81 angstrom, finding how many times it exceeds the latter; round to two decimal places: 1.21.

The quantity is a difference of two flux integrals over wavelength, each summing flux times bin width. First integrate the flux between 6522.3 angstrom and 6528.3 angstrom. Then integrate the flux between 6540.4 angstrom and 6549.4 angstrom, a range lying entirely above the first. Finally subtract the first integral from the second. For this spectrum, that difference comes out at 31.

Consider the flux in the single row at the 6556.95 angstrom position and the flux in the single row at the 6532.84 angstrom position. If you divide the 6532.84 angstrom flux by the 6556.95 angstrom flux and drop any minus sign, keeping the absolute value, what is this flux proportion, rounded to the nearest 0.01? 0.89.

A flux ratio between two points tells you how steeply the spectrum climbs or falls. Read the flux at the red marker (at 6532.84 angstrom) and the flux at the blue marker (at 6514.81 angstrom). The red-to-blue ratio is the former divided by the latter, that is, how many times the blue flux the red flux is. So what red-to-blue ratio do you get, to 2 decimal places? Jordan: 1.07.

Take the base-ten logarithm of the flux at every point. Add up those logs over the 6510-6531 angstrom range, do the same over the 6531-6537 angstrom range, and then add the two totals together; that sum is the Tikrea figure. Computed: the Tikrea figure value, 9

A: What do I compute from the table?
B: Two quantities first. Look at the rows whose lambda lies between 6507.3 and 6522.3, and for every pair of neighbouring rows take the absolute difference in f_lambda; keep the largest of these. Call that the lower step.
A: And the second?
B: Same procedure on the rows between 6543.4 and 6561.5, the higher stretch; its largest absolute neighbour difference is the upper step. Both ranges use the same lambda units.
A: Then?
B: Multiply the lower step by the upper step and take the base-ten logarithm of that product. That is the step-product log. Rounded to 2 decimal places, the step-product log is 0.24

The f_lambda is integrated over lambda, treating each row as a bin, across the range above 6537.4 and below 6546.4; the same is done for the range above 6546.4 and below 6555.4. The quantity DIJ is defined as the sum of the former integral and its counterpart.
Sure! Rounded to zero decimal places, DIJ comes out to 194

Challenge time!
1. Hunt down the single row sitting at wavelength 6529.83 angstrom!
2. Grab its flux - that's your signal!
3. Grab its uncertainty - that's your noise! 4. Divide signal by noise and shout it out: 16.7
